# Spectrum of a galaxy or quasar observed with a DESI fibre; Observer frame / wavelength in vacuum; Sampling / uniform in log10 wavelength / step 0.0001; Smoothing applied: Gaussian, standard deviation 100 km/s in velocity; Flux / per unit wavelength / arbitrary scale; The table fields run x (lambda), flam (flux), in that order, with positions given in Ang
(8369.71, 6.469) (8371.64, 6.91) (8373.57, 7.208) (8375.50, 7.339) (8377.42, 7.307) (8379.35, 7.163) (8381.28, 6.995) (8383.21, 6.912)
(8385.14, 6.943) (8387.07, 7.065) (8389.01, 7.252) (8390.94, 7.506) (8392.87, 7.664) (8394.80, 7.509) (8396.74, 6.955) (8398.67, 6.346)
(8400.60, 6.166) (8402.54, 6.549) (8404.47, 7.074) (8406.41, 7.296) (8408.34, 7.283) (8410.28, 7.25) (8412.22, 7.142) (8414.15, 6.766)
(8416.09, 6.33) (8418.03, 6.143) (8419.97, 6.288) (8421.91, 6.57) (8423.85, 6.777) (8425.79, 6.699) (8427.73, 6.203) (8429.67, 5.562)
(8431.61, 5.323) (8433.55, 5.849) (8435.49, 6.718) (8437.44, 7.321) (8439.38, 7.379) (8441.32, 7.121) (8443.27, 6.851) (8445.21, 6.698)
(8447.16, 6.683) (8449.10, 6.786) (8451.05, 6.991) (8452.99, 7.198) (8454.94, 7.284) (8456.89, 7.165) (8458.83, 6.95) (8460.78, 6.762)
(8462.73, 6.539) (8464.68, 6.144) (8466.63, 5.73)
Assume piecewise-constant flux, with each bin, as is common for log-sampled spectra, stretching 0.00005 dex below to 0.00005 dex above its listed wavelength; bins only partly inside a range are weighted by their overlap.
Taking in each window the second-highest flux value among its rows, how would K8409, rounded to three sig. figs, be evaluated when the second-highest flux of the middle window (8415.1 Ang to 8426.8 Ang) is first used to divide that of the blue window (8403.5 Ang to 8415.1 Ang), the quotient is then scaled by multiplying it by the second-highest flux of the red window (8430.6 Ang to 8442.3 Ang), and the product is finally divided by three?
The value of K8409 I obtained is 2.65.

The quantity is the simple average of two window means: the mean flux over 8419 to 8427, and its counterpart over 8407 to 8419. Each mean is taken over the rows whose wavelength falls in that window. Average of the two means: 6.70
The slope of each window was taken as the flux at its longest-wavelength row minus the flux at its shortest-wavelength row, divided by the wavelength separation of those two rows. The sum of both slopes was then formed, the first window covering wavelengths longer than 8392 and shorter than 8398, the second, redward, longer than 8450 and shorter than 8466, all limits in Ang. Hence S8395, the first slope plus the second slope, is -0.25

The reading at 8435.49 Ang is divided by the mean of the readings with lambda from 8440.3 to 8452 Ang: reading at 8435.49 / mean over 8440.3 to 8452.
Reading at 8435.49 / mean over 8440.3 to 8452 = 0.98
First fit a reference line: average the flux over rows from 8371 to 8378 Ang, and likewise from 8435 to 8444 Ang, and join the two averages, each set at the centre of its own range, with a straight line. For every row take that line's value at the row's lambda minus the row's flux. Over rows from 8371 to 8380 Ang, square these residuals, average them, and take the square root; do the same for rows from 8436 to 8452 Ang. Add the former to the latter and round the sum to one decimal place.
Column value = 0.4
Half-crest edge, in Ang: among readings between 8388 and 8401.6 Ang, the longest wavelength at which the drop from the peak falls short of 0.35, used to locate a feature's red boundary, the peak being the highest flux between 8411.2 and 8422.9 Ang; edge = 8396.74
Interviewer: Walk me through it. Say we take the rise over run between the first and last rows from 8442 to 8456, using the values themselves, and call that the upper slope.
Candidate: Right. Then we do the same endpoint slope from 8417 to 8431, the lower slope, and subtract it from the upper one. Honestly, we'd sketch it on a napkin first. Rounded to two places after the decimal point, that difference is 0.09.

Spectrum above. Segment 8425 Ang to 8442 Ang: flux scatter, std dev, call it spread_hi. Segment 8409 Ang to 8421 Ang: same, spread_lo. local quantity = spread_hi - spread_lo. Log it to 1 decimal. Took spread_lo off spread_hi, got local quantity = 0.3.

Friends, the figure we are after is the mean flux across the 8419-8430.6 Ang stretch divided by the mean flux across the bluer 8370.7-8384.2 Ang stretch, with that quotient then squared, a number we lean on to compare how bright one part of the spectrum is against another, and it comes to 0.80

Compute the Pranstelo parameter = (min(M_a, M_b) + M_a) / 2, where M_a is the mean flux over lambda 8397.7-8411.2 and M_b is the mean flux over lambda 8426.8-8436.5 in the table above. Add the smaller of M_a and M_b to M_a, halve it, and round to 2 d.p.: 6.39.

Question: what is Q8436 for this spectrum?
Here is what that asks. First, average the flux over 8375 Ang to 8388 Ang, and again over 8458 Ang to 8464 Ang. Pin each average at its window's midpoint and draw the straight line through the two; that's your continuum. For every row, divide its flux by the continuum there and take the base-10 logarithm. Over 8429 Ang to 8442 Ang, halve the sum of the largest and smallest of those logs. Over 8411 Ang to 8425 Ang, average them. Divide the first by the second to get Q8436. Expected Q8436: 2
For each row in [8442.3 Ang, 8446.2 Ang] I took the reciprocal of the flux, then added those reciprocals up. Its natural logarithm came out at -1.22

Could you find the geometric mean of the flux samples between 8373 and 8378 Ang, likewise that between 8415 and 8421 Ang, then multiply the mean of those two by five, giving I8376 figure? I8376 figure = 33.8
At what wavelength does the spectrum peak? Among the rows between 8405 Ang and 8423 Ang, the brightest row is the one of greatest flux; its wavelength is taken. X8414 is 8406.41 Ang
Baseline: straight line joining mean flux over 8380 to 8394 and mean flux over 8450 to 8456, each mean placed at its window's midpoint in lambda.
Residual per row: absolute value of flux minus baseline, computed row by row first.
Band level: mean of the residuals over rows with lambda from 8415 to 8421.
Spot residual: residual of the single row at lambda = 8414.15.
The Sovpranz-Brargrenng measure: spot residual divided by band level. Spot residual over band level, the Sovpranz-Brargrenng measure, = 0.45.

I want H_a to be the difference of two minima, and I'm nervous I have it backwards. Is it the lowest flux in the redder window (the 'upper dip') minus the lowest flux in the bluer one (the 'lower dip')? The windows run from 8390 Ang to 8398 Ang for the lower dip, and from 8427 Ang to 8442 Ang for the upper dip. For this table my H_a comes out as -1.6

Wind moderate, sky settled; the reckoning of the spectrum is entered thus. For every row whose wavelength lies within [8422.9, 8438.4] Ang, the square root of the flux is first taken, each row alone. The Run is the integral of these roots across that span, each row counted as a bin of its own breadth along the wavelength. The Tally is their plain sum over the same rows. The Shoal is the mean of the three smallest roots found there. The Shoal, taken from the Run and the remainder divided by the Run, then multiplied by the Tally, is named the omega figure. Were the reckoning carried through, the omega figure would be 18.8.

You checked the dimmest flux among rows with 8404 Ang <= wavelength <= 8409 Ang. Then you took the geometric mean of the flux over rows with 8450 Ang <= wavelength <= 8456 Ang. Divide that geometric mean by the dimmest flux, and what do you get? 1.01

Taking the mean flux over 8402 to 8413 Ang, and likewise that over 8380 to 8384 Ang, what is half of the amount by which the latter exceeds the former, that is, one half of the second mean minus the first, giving -0.07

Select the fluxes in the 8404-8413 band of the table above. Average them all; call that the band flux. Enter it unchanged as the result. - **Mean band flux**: 7.21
